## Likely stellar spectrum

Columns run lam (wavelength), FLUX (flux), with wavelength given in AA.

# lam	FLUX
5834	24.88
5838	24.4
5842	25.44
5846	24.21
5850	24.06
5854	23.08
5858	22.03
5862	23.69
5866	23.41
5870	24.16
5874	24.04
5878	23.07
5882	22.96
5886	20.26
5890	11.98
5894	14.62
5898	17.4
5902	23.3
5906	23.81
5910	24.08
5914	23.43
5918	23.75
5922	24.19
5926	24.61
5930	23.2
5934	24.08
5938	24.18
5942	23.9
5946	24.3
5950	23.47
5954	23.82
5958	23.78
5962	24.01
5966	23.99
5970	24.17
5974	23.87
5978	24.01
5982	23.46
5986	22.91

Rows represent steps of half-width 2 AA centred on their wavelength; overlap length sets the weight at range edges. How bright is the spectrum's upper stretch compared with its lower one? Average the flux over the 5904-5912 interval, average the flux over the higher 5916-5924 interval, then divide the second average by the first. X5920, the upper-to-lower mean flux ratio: 1.00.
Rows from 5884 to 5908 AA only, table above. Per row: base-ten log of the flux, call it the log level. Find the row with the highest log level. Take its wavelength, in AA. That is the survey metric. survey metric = 5906 AA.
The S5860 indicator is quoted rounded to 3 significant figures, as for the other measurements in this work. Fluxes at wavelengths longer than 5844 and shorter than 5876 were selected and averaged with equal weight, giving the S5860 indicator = 23.6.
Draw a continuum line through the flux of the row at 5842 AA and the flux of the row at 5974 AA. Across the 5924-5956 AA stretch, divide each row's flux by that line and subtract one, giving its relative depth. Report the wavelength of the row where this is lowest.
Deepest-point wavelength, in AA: 5930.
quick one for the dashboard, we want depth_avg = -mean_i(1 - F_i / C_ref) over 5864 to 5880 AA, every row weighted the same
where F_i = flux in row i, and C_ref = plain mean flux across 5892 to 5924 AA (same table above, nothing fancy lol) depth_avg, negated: 0.085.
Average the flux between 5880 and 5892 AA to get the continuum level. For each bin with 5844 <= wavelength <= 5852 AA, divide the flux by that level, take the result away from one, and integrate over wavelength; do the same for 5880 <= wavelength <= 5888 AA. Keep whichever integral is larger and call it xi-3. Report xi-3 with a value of -1.4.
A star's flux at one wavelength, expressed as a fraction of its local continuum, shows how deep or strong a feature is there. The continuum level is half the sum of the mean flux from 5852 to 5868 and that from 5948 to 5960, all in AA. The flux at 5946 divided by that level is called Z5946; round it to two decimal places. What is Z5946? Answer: 1.04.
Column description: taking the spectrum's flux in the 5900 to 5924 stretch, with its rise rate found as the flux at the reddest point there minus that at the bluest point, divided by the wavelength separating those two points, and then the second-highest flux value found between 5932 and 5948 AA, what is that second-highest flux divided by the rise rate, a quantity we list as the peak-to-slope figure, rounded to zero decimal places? 543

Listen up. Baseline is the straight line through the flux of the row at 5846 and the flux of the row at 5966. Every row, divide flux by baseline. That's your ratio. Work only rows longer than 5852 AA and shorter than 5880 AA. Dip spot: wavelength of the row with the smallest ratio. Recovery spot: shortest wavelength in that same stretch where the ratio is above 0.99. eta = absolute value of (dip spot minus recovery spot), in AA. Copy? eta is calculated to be 12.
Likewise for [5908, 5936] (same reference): 20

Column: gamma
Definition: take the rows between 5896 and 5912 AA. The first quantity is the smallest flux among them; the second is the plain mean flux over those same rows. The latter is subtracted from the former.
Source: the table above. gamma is -4.7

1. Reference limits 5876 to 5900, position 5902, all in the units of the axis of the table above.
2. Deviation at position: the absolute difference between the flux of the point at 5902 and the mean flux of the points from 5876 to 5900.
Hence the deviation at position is 4.92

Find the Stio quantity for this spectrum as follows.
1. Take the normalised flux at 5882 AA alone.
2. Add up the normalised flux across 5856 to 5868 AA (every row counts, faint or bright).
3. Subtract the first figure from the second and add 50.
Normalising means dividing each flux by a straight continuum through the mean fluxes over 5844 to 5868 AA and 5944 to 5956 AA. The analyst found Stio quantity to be 52.0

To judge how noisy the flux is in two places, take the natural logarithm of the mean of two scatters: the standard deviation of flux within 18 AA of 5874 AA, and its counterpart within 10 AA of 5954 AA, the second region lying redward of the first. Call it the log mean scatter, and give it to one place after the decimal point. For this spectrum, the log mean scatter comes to 0.7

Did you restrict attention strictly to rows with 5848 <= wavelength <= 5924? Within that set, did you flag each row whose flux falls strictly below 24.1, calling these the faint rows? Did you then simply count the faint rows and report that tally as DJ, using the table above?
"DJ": 17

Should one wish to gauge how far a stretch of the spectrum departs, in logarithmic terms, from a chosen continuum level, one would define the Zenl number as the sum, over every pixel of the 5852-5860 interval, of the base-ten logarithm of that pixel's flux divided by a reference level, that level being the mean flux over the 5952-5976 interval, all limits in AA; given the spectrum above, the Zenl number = -0.052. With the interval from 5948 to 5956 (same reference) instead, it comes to -0.011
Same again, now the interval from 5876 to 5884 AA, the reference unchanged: -0.034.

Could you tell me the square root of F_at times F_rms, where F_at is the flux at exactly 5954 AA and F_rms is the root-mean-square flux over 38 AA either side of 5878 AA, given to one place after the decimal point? 23.1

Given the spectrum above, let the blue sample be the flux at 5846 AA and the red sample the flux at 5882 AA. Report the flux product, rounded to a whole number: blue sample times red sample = 556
